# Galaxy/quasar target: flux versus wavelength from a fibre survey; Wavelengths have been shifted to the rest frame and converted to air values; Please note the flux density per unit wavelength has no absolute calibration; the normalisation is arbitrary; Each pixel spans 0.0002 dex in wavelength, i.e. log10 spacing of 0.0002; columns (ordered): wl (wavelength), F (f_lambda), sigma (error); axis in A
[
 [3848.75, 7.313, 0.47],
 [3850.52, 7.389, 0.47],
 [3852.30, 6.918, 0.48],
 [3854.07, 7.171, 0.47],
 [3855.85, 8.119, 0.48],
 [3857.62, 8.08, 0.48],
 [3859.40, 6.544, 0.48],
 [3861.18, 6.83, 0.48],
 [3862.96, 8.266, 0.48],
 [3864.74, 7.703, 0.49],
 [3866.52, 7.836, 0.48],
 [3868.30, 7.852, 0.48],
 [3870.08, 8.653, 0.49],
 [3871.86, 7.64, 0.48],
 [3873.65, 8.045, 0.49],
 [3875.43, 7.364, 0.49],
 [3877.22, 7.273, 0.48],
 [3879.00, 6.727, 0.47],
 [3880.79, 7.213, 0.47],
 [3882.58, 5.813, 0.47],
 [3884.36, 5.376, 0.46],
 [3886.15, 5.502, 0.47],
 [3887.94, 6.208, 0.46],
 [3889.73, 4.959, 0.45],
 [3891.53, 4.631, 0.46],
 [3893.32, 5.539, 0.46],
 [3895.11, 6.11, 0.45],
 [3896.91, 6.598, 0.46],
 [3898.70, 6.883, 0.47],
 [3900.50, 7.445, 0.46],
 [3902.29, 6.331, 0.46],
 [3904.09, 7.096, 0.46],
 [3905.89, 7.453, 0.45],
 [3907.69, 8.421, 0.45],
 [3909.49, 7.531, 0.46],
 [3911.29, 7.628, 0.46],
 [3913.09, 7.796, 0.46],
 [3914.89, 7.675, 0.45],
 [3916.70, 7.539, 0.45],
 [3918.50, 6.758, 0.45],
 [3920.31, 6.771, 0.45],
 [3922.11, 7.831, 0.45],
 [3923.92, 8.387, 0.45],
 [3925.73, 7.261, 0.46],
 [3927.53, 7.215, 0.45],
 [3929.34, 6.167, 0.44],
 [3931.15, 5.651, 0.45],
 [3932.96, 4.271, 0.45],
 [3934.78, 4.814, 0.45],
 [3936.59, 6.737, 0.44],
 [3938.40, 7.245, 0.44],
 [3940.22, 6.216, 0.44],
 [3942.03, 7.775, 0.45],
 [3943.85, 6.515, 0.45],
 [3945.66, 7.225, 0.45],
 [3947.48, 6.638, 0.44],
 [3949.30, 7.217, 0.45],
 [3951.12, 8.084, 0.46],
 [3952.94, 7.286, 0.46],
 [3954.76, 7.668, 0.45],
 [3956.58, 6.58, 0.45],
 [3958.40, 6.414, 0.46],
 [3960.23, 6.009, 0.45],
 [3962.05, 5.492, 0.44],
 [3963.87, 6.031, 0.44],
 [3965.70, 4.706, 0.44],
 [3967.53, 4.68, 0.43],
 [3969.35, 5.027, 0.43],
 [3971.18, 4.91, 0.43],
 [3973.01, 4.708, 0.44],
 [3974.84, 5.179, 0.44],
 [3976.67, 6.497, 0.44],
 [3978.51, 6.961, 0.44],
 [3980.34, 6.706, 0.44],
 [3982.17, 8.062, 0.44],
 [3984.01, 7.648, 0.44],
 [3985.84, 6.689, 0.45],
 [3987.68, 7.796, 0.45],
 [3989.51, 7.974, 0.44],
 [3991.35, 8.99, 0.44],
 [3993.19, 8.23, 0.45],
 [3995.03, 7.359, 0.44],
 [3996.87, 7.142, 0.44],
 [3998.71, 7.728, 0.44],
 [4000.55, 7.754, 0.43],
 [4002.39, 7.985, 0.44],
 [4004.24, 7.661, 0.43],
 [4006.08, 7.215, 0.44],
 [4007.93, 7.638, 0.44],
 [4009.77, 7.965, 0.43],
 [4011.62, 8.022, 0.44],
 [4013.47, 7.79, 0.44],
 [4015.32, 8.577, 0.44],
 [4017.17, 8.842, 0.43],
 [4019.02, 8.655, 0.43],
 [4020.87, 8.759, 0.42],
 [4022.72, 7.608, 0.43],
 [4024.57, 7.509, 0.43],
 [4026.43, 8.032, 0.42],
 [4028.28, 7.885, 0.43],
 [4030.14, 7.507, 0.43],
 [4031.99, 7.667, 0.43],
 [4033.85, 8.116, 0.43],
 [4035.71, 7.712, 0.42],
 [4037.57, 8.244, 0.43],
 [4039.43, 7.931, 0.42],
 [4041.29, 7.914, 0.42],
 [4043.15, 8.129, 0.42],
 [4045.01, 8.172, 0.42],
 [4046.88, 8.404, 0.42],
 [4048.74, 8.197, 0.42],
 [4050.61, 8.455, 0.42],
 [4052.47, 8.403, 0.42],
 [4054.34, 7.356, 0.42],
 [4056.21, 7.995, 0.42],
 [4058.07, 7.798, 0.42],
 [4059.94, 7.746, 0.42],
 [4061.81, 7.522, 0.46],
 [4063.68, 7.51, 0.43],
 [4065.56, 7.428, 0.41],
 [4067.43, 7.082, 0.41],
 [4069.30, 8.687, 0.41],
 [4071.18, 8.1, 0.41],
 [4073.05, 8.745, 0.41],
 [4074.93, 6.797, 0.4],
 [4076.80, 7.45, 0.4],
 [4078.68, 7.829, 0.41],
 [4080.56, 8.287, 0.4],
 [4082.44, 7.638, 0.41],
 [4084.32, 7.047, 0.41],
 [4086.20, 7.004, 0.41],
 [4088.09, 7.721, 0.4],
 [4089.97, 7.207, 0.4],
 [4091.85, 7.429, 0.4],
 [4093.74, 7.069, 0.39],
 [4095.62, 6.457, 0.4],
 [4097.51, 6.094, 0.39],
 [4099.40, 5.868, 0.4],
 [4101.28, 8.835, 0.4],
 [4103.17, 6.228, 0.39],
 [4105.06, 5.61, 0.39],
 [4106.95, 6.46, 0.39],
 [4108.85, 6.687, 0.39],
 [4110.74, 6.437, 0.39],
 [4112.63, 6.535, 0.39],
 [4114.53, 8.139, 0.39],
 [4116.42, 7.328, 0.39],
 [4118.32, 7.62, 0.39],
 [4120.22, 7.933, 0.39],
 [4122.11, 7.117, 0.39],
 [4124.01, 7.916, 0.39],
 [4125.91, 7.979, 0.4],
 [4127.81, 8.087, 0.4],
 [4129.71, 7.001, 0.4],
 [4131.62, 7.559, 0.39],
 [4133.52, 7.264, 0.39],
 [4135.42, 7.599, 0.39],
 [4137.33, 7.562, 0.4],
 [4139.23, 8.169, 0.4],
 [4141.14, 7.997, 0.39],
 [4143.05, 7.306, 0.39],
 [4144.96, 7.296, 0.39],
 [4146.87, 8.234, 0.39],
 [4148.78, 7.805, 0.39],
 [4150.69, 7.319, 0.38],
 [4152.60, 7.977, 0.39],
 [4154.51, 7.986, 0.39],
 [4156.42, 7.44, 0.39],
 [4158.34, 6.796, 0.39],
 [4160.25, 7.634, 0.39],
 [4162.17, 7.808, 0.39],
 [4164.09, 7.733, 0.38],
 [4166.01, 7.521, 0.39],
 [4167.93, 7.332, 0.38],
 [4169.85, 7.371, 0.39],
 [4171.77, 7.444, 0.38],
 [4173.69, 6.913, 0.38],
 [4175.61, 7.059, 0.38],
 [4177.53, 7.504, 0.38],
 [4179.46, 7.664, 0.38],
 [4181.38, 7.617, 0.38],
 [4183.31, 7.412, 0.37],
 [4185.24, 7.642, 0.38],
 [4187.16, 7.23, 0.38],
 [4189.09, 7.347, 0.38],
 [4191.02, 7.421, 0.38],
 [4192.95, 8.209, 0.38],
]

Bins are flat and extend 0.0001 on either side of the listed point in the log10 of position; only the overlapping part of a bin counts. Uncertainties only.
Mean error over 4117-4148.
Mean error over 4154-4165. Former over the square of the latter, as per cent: 261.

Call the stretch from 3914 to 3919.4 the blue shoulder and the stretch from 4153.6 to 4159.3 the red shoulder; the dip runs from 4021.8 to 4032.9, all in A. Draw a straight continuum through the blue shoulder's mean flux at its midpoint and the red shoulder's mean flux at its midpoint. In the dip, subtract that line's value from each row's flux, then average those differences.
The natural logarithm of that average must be -1.08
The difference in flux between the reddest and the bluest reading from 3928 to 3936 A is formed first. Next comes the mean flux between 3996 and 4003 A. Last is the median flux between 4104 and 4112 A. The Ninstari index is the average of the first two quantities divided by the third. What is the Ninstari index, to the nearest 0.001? 0.488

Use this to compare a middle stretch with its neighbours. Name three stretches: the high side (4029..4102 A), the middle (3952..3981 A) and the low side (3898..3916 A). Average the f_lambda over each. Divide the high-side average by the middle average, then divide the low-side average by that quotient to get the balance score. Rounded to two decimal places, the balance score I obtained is 5.73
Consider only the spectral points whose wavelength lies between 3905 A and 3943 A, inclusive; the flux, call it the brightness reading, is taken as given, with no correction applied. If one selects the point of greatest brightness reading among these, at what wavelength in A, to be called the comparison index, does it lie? 3907.69 A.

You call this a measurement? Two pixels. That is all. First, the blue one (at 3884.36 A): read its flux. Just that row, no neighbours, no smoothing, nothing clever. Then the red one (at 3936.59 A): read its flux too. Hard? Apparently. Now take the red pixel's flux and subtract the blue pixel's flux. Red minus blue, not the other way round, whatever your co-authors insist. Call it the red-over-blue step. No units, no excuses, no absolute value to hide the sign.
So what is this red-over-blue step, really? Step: 1.4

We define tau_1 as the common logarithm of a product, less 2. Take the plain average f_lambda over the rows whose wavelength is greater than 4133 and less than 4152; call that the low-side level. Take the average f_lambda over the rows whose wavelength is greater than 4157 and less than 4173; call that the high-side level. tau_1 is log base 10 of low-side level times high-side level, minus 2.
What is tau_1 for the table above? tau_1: -0.244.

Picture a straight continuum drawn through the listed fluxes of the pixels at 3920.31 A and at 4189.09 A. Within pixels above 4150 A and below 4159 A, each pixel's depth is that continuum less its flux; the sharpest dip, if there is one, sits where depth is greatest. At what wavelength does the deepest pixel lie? 4158.34 A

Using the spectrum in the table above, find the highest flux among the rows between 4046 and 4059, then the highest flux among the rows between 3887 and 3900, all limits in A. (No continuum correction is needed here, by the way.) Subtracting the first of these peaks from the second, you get -1.6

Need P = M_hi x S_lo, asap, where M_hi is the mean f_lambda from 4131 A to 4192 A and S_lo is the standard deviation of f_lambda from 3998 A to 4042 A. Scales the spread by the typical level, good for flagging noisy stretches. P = 3.1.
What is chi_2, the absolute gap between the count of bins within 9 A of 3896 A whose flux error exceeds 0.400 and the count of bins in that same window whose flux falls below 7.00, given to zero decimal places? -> 2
